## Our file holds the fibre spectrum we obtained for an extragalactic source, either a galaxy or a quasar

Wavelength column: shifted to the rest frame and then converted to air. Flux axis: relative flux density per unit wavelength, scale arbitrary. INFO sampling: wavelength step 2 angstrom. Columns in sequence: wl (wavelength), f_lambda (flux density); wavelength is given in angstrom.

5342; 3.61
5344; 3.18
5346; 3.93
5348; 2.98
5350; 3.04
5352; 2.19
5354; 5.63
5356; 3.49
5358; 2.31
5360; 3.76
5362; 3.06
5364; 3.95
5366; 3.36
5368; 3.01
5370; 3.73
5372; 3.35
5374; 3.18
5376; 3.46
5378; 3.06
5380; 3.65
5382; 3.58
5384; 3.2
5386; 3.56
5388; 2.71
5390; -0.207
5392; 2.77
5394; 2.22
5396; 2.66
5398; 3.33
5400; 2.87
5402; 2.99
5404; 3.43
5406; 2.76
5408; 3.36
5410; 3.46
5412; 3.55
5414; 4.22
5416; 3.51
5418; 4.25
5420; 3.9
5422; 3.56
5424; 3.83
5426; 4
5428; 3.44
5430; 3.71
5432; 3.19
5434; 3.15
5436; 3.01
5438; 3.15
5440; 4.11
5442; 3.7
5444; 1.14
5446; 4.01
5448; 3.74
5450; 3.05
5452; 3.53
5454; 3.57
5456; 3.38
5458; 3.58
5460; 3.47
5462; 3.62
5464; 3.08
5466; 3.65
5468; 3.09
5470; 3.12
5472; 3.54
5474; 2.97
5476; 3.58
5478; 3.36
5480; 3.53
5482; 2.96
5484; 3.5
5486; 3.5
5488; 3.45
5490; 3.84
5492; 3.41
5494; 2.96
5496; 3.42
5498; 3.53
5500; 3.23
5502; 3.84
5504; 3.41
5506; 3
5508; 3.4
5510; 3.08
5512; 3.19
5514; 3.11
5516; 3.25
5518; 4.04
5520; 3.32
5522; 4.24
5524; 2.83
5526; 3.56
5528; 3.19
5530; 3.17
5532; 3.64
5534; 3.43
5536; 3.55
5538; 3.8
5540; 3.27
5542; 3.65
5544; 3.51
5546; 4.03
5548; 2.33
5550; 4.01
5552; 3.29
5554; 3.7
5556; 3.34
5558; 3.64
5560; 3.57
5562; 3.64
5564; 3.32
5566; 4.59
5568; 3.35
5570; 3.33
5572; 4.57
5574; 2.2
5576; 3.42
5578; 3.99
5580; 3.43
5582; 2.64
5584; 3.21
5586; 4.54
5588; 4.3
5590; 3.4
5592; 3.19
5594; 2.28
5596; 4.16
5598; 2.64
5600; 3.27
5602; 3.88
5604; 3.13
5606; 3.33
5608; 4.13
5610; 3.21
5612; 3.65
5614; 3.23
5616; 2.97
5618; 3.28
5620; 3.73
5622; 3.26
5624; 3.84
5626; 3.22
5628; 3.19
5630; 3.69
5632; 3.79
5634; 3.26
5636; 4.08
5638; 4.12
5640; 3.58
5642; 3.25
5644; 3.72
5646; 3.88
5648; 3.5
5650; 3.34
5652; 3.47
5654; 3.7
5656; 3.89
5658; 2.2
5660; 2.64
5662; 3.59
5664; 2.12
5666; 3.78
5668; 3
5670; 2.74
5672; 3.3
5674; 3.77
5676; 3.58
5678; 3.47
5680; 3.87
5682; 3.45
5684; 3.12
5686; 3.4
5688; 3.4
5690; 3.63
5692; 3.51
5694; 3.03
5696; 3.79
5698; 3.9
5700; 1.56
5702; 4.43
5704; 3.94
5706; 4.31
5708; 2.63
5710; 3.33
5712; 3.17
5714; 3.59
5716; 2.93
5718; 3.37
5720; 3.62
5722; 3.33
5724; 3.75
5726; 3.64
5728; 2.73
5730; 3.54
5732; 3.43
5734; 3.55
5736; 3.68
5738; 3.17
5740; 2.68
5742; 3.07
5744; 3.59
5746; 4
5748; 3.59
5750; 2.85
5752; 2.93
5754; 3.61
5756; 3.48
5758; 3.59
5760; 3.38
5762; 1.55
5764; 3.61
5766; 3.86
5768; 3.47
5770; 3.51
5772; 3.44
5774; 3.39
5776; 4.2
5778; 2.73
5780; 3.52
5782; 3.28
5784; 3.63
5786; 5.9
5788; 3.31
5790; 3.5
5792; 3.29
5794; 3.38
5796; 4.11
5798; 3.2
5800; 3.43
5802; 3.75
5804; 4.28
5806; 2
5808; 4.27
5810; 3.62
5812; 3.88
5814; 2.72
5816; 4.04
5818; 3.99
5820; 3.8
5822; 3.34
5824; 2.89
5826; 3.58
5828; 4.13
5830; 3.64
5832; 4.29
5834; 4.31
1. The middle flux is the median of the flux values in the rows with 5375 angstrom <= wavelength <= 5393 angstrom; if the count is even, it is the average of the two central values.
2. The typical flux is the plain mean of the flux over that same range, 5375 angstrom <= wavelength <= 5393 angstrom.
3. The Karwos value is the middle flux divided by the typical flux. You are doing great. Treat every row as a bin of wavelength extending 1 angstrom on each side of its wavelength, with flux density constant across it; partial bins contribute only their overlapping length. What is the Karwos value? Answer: 1.12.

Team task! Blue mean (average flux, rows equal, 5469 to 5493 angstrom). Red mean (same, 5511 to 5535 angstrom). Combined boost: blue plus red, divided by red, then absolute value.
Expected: 1.99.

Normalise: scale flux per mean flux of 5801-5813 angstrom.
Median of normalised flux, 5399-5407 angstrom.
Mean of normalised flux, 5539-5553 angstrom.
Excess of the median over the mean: -0.14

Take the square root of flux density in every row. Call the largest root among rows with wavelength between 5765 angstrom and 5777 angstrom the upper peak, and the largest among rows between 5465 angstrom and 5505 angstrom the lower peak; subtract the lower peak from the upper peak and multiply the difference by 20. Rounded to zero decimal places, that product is 2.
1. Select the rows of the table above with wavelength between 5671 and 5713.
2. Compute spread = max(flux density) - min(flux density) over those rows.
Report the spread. 2.9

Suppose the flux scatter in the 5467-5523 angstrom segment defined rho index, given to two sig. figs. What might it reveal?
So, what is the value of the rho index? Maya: 0.32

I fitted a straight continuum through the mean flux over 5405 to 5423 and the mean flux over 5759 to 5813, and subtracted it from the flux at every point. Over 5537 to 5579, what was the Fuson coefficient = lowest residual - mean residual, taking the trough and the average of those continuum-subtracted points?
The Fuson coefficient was -1.3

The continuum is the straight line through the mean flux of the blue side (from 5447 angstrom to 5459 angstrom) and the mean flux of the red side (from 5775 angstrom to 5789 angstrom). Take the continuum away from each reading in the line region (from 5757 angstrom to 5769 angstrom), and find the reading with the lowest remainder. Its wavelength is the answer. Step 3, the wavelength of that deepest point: 5762 angstrom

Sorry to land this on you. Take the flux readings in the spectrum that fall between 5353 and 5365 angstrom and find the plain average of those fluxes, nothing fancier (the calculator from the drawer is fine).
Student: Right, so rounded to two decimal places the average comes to 3.70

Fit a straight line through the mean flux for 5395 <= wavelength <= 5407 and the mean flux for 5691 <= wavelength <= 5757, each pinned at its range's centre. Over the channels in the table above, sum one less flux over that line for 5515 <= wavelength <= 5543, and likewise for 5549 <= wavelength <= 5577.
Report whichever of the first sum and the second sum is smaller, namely -1.6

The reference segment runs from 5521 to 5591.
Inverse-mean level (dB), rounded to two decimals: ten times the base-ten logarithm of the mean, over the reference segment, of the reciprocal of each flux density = -5.37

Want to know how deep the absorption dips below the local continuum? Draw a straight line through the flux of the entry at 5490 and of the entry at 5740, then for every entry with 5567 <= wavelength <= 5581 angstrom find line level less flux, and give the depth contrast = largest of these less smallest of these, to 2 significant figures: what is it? 2.4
